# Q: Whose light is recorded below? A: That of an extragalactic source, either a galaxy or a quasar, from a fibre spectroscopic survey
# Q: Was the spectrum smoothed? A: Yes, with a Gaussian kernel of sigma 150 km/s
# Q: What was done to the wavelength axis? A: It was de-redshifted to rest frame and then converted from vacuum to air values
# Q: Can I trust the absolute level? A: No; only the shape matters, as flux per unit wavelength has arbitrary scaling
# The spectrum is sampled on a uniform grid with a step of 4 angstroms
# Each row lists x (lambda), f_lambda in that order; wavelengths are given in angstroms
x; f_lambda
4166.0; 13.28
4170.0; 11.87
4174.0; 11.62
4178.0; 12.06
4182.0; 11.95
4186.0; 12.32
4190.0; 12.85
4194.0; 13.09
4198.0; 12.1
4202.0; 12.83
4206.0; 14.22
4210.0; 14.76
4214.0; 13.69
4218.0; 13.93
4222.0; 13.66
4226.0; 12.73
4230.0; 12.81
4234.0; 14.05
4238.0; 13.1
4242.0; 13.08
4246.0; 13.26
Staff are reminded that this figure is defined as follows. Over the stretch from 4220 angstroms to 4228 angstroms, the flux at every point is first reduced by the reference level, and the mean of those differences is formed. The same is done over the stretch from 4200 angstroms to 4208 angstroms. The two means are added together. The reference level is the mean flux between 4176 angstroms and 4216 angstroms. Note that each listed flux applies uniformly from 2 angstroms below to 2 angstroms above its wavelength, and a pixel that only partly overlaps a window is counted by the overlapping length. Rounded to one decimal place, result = 0.7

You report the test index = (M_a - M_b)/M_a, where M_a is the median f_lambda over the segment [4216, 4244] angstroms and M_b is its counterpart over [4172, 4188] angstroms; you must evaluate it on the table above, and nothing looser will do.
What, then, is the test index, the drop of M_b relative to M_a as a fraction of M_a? 0.08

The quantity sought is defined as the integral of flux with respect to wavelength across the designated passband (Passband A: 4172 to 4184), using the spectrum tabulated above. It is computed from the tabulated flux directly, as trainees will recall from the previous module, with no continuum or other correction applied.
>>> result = 143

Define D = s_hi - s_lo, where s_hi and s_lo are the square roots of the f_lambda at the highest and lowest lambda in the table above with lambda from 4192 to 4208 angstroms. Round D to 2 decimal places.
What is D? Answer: 0.15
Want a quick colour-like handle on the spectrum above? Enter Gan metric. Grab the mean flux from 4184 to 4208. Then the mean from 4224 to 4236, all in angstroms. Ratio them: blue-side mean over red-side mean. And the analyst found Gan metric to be 0.98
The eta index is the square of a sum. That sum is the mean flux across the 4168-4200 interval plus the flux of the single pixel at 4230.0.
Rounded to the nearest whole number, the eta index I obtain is 627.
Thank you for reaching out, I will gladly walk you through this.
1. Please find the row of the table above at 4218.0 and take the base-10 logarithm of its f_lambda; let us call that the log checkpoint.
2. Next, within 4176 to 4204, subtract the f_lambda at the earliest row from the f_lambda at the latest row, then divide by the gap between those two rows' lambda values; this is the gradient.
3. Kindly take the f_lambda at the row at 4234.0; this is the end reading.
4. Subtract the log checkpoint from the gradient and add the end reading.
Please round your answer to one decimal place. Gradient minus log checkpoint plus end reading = 12.9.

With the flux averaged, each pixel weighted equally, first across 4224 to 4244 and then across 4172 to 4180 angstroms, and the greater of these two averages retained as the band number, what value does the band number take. 13.2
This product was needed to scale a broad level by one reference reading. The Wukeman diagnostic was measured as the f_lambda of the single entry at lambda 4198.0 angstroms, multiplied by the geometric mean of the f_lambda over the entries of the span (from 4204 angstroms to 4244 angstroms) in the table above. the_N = 164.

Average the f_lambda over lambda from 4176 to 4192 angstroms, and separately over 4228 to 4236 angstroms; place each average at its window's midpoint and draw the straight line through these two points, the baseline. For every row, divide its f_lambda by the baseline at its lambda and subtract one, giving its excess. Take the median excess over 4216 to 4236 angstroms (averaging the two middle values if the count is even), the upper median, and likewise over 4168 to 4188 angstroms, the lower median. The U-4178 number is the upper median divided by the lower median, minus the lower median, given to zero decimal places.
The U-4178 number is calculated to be -4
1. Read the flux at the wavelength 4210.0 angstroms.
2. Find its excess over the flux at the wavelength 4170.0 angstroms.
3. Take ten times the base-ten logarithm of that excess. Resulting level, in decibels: 4.6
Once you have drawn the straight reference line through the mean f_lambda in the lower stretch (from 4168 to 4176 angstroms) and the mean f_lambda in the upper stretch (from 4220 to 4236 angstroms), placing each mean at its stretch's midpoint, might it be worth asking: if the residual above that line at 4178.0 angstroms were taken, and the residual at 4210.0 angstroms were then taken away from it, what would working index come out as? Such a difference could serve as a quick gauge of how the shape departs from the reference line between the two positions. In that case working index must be -1.8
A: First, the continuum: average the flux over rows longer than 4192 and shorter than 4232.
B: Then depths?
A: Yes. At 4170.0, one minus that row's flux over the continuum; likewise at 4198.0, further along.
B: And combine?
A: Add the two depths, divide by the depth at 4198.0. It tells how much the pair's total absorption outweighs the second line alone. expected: 2.2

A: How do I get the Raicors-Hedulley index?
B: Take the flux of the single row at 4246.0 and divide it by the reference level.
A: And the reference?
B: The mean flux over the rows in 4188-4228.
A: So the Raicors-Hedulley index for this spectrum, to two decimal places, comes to 0.99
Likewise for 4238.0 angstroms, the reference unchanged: 0.98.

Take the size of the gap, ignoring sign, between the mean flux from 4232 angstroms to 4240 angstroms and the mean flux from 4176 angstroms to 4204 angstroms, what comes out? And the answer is 1.1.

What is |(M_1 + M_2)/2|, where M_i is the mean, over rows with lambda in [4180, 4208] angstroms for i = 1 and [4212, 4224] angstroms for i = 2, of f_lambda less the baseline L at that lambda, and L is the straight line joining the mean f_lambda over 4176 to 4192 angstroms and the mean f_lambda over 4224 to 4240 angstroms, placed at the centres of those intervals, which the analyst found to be 0.6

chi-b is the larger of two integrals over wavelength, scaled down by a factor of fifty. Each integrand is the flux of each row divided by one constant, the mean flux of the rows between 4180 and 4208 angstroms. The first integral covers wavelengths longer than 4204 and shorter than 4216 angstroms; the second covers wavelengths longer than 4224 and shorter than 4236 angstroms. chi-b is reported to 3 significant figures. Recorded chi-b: 0.267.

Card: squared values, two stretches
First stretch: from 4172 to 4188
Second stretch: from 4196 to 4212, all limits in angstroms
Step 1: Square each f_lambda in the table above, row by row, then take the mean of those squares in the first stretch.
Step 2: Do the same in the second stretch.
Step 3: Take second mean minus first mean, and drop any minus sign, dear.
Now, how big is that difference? 39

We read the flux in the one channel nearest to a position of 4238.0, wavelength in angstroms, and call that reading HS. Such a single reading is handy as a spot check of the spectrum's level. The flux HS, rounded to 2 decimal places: 13.10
